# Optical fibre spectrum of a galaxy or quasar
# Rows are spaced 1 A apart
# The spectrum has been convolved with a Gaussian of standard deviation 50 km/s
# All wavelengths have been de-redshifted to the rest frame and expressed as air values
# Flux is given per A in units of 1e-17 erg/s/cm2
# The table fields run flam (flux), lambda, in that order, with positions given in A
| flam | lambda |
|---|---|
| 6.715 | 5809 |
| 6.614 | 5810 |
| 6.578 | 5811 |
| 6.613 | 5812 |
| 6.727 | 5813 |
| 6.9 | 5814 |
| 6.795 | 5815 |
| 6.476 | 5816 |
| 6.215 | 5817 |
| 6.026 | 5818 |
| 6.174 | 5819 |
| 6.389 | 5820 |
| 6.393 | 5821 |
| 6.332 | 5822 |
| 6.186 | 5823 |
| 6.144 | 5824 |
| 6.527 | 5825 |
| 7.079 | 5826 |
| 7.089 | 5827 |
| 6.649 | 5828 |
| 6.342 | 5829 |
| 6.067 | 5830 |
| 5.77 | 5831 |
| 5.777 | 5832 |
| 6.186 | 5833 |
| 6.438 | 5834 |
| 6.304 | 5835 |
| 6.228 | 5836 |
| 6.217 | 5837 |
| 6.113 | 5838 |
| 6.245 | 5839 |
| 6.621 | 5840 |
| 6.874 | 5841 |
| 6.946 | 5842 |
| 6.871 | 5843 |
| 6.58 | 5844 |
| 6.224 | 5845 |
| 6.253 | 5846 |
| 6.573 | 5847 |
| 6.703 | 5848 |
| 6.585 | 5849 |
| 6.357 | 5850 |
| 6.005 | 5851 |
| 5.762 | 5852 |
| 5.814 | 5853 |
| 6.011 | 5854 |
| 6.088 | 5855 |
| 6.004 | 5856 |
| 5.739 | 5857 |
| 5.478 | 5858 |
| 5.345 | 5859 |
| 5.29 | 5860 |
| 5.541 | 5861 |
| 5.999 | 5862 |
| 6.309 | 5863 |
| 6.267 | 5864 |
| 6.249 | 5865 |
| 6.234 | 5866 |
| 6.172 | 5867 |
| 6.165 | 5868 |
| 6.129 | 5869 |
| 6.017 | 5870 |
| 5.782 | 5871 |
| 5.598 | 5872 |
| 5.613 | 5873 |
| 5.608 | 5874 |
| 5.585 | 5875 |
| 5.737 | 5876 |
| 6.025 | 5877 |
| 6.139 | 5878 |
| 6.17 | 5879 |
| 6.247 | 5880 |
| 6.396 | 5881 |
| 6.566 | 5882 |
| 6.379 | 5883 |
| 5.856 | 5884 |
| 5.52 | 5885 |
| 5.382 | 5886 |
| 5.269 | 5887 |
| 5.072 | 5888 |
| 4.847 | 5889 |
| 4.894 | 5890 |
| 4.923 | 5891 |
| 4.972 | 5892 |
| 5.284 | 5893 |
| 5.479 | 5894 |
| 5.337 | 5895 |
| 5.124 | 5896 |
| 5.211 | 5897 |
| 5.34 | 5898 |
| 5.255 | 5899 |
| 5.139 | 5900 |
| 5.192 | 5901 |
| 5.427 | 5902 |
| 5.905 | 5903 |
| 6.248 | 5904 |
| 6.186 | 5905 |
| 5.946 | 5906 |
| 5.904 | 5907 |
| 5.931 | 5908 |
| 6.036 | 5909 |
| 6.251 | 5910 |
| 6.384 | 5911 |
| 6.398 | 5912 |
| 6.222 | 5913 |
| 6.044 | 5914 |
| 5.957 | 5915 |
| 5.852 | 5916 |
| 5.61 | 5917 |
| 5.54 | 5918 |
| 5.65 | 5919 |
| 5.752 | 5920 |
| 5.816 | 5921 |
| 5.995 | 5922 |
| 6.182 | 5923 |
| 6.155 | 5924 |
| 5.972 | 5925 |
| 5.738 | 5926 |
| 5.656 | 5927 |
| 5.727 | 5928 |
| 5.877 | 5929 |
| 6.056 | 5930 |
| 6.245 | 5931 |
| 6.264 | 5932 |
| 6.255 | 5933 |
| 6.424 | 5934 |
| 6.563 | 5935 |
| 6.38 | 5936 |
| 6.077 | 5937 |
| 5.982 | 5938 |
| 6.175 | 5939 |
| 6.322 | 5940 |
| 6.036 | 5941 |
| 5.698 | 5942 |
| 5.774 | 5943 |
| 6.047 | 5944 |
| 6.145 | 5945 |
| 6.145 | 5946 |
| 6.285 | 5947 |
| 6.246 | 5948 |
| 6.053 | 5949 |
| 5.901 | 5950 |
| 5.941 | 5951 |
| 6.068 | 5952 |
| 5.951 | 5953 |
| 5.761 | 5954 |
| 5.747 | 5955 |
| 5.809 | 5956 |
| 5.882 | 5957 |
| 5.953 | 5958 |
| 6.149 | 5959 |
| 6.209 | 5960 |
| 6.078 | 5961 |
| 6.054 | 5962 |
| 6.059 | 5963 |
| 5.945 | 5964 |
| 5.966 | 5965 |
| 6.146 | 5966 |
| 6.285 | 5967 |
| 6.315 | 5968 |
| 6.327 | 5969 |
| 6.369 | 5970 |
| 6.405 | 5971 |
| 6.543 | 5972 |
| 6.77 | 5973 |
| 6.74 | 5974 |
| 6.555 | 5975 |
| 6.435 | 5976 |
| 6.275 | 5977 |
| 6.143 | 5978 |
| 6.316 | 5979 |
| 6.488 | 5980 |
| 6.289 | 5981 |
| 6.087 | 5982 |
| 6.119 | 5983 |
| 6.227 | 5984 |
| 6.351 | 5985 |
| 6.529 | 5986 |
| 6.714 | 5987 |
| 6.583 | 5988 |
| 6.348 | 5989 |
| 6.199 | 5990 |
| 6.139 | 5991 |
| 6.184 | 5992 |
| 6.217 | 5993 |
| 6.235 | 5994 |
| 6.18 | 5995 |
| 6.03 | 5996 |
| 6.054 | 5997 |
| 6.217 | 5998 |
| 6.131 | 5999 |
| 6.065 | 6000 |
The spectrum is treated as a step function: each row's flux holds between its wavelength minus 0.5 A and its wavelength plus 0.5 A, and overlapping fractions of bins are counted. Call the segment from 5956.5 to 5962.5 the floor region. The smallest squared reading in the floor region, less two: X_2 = 32.6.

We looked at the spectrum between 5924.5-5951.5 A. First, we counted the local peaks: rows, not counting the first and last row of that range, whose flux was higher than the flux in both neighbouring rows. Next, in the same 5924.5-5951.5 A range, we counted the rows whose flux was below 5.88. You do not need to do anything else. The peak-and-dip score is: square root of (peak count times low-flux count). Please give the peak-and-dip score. 4.9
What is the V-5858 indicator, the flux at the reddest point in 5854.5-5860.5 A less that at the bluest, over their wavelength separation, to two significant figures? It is -0.16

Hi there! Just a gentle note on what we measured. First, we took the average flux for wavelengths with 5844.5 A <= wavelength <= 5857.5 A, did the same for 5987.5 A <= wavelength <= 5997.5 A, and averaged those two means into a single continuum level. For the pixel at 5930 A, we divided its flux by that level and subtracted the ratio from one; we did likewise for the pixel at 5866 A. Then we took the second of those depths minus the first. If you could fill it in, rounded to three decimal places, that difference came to -0.029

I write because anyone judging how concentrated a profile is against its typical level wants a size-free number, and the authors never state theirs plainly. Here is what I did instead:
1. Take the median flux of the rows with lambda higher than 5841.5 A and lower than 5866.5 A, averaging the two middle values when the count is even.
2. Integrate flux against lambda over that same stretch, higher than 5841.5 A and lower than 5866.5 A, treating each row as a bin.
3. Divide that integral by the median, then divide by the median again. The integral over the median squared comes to 3.96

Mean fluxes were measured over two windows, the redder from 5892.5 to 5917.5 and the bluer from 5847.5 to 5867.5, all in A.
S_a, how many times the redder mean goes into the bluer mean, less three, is -1.96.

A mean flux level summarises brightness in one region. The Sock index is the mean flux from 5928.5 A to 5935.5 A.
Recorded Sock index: 6.2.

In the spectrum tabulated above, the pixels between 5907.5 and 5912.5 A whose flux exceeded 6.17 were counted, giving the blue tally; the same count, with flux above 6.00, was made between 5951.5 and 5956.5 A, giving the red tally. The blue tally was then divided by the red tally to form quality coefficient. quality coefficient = 3.0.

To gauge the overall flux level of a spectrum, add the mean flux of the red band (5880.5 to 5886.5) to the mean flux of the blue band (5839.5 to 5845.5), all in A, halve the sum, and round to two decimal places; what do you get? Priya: 6.35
